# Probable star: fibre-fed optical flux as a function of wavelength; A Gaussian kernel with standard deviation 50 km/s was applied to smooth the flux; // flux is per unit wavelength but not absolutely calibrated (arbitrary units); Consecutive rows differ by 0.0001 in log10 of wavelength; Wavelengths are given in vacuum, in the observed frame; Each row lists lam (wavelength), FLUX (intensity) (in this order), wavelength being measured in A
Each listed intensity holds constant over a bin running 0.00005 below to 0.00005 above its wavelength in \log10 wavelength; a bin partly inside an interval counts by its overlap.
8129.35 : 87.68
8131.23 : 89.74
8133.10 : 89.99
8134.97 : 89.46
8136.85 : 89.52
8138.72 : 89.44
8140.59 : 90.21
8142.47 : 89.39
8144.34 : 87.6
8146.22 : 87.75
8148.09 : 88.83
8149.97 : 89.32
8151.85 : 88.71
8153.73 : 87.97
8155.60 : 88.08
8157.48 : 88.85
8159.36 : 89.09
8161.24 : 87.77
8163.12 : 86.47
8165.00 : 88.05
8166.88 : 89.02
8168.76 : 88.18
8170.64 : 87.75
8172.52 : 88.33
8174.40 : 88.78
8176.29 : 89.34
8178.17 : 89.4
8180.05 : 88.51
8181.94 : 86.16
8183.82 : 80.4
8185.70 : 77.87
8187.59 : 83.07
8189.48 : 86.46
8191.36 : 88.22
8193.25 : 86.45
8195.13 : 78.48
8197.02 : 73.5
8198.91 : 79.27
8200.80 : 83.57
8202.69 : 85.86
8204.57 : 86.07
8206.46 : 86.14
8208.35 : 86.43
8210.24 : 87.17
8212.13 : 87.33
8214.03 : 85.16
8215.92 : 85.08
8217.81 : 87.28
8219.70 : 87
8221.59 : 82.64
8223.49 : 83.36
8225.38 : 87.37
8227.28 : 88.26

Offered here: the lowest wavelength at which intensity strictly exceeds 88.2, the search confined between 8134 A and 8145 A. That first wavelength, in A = 8134.97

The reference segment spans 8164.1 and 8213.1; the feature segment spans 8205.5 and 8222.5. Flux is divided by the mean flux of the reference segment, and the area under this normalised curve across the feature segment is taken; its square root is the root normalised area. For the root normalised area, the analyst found 4.14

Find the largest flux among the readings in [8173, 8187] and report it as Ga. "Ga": 89.4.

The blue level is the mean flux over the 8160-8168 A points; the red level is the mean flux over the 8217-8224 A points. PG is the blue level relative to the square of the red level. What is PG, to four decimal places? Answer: 0.0121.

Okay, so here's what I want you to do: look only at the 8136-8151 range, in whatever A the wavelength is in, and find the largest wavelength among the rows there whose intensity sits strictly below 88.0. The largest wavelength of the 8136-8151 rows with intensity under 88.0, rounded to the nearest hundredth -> 8146.22 A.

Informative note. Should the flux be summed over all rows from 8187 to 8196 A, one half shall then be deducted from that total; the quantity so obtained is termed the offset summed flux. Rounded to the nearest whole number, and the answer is 422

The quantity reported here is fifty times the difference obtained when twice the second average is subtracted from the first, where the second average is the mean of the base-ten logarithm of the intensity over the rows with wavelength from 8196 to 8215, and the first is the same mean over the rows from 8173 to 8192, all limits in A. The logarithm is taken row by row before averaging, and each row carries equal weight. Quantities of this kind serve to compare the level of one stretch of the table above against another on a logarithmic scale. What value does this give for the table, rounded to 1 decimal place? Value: -95.7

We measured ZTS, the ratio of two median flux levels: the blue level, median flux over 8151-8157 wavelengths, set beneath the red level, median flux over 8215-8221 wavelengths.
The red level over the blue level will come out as 0.99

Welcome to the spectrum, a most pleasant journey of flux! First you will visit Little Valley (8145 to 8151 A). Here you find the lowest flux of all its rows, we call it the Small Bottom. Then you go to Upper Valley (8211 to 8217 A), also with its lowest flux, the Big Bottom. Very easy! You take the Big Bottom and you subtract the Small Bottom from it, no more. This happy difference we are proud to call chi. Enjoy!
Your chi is -3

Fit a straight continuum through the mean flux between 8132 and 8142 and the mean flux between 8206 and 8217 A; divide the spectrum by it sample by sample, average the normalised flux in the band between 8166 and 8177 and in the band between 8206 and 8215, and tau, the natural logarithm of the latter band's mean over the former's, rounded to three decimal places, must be -0.003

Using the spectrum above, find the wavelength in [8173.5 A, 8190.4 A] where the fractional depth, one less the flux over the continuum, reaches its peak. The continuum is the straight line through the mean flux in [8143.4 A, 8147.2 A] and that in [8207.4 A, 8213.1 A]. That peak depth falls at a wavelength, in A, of 8185.70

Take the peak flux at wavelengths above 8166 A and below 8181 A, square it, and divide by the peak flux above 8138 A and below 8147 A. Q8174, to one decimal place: 88.6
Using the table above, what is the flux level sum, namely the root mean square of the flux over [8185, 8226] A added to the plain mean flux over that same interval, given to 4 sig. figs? 168.6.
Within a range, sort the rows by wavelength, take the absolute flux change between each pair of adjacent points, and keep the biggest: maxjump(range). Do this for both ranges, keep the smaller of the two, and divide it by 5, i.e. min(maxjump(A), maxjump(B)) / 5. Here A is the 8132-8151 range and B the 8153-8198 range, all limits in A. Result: 0.36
